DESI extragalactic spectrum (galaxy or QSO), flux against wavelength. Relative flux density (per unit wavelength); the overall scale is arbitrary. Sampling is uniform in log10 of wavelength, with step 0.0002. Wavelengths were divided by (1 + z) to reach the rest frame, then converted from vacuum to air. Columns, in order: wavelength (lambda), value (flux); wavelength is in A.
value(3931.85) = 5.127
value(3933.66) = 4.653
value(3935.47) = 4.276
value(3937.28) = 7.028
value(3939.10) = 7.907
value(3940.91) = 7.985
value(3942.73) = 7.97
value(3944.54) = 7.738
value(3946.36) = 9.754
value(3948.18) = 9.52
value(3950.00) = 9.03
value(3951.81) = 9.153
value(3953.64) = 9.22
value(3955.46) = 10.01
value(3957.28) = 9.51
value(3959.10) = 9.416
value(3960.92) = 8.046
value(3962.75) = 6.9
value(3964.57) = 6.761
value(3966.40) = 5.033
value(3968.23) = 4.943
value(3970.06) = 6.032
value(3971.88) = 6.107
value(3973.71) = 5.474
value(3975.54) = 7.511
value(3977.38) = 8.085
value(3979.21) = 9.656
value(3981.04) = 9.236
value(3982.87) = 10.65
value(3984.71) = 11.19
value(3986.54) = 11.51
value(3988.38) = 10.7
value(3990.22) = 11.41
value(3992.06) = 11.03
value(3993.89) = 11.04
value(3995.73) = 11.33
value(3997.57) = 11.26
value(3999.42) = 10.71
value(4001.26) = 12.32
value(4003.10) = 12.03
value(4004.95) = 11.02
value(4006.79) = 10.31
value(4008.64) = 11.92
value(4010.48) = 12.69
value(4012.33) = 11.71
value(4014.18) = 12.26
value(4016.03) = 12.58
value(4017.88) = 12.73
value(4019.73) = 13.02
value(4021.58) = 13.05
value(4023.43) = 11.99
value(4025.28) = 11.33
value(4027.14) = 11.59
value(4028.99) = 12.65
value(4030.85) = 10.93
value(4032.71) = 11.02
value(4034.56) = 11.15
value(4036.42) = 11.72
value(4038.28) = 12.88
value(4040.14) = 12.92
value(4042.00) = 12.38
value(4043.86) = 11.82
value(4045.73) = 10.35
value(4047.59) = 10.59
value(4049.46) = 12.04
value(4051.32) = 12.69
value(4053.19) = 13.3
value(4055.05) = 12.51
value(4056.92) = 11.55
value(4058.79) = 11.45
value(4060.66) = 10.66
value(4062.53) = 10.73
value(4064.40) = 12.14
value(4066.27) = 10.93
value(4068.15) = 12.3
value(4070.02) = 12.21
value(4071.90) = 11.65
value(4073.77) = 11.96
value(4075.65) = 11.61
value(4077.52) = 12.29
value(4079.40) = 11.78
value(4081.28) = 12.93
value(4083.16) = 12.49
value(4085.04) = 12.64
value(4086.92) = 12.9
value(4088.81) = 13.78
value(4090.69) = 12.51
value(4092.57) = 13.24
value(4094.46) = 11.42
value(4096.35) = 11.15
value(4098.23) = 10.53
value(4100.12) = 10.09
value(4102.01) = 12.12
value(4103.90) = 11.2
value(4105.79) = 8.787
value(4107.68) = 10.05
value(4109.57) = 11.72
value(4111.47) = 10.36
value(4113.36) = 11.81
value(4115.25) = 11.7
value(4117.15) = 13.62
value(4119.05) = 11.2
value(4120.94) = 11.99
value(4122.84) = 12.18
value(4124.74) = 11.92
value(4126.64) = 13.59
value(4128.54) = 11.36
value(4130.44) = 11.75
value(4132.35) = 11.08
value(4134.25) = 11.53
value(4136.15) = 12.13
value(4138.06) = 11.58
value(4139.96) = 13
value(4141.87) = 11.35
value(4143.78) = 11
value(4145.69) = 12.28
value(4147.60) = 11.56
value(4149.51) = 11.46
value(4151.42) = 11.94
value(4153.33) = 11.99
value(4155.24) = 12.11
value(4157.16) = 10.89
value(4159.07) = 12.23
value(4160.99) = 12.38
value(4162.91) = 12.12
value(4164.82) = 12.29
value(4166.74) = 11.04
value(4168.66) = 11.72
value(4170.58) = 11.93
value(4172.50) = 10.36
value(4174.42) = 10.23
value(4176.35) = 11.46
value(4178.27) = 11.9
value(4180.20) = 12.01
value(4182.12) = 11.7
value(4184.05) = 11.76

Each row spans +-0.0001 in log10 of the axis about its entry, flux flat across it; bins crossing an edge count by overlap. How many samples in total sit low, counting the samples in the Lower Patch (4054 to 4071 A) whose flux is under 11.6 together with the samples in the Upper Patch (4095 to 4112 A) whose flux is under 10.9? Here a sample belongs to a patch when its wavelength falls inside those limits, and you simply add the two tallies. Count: 10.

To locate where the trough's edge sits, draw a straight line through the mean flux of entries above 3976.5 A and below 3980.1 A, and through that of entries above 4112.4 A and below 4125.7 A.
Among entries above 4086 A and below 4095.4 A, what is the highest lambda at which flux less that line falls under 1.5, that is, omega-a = 4094.46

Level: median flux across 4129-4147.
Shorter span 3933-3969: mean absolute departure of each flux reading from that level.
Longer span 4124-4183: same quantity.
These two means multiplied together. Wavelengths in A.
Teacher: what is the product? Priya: 2.0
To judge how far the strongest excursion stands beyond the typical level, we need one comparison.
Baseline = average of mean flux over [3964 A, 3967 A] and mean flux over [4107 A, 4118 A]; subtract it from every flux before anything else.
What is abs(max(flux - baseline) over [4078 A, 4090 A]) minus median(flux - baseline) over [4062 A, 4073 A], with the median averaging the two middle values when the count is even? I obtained 1.9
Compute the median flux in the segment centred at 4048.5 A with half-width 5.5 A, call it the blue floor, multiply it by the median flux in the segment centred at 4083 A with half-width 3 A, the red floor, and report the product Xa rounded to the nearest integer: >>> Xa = 151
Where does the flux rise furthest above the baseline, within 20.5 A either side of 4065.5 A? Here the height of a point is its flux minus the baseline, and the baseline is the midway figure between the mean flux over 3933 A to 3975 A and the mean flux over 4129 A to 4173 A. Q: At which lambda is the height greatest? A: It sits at 4053.19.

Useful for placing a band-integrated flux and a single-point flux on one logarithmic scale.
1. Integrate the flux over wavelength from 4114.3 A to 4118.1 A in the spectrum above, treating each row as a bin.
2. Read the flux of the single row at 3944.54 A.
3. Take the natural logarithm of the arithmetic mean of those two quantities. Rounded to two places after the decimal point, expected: 3.33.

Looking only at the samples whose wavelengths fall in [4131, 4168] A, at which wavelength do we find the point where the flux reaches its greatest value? 4139.96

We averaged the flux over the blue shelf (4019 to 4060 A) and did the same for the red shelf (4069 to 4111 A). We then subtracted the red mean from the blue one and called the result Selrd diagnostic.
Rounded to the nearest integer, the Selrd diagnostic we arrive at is 0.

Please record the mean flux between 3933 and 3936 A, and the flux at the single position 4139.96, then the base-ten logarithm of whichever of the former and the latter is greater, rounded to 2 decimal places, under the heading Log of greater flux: 1.11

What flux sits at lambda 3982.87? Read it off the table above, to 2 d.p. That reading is 10.65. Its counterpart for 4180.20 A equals 12.01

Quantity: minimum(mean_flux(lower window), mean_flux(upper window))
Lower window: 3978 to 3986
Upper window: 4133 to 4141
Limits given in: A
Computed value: 10.2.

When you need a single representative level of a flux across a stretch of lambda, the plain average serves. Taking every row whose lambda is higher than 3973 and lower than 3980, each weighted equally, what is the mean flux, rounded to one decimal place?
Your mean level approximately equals 7.7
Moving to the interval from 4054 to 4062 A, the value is 11.5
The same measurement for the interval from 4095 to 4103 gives 11.0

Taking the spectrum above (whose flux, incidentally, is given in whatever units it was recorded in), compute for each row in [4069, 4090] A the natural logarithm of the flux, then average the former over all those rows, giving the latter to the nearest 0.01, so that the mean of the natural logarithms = 2.52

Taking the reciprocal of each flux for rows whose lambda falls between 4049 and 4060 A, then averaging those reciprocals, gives 0.082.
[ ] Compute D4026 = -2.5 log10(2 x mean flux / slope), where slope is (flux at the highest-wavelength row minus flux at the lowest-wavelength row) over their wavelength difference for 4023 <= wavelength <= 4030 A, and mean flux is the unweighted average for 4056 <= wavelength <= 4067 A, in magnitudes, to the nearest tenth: -5.7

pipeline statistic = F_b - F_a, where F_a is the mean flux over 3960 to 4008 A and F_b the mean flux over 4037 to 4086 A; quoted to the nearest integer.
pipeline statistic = 3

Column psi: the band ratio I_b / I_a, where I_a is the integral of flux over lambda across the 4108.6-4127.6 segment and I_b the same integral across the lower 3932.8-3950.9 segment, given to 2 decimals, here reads 0.60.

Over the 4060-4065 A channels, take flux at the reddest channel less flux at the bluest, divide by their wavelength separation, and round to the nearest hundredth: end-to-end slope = 0.40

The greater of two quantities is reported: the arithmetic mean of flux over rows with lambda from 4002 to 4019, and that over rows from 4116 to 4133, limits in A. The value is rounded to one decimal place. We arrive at 12.1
